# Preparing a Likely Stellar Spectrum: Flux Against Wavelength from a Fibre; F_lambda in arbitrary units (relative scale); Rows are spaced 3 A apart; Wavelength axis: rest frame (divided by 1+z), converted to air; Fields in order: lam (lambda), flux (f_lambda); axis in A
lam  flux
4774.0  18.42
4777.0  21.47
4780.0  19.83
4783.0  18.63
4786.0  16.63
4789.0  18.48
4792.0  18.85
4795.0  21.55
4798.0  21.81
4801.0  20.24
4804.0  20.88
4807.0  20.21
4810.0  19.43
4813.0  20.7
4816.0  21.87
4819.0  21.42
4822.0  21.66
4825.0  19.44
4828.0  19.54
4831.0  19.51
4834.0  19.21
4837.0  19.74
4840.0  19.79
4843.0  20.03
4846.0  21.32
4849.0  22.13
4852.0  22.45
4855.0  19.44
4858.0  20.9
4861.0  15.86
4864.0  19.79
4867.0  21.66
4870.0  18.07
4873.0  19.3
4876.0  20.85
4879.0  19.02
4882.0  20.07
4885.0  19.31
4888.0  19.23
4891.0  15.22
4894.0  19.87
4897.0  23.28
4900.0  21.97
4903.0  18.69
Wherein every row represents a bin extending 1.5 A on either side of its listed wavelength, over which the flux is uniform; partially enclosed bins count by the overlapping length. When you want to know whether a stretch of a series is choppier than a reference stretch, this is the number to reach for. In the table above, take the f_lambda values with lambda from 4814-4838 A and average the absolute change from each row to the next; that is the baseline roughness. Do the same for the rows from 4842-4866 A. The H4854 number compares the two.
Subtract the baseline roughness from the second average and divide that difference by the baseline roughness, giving 3.1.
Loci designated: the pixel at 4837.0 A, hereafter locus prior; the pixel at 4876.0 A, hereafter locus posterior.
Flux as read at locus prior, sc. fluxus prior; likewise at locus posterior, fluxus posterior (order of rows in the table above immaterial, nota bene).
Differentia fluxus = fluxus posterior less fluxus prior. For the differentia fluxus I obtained 1.1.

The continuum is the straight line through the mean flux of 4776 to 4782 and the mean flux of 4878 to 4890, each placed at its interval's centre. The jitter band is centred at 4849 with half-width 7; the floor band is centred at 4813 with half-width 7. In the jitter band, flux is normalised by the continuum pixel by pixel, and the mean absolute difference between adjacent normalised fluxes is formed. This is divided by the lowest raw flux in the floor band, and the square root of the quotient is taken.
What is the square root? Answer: 0.060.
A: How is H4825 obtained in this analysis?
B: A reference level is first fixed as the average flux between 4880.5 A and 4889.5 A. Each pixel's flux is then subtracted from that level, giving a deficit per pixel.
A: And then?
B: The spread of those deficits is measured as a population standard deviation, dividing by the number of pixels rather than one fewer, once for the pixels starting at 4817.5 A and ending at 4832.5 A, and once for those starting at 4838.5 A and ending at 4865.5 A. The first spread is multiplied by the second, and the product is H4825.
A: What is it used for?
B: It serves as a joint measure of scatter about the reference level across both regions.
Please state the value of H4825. 1.8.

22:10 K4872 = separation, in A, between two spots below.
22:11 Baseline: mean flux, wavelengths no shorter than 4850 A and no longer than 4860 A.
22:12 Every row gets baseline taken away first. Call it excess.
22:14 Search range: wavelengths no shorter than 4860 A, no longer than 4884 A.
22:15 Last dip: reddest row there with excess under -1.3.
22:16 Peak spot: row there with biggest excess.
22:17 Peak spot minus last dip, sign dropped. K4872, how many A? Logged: 12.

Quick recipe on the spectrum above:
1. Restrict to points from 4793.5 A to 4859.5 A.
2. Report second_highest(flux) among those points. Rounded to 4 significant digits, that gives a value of 22.13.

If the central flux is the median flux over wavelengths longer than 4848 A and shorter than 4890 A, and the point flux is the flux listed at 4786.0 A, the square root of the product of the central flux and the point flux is 18.06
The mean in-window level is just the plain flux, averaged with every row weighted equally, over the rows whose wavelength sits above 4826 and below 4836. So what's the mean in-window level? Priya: 19.4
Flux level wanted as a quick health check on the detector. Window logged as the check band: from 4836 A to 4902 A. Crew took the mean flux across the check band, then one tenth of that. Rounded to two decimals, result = 2.00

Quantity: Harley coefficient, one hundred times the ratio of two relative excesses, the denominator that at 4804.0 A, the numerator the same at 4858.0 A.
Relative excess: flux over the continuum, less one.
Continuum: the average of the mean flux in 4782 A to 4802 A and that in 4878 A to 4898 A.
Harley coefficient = 101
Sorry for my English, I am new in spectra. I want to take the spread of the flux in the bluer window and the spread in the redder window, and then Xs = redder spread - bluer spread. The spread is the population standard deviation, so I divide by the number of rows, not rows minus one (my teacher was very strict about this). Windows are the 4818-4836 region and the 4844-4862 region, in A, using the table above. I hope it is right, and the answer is 1.2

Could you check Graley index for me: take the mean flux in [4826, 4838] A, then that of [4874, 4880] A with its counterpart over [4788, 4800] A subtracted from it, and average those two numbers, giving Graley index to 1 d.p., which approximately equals 9.6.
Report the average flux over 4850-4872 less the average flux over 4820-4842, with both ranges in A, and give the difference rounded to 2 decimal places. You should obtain -0.10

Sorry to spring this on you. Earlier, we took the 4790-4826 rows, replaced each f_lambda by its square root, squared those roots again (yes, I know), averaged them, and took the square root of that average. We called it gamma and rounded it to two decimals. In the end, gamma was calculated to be 4.55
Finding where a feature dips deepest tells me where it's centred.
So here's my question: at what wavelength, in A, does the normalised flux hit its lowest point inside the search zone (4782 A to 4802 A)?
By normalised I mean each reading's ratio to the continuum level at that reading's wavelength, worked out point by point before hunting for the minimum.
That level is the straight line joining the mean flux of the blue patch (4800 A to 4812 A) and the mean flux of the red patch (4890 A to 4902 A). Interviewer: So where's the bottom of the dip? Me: 4786.0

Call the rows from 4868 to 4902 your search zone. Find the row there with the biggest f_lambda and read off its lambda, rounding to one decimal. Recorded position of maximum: 4897.0 A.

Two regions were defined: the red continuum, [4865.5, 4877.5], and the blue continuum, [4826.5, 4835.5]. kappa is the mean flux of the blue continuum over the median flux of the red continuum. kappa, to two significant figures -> 0.97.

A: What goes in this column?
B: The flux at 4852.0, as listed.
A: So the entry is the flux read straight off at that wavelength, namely 22.45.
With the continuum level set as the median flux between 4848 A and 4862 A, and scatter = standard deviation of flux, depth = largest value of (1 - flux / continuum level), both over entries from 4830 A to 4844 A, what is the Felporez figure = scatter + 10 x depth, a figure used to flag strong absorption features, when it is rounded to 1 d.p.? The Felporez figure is 1.1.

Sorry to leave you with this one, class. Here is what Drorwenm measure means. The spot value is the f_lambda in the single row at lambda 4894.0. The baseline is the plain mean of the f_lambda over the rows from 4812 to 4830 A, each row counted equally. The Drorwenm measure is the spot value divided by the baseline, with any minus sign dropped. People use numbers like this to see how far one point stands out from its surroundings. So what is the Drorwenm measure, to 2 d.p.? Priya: 0.96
